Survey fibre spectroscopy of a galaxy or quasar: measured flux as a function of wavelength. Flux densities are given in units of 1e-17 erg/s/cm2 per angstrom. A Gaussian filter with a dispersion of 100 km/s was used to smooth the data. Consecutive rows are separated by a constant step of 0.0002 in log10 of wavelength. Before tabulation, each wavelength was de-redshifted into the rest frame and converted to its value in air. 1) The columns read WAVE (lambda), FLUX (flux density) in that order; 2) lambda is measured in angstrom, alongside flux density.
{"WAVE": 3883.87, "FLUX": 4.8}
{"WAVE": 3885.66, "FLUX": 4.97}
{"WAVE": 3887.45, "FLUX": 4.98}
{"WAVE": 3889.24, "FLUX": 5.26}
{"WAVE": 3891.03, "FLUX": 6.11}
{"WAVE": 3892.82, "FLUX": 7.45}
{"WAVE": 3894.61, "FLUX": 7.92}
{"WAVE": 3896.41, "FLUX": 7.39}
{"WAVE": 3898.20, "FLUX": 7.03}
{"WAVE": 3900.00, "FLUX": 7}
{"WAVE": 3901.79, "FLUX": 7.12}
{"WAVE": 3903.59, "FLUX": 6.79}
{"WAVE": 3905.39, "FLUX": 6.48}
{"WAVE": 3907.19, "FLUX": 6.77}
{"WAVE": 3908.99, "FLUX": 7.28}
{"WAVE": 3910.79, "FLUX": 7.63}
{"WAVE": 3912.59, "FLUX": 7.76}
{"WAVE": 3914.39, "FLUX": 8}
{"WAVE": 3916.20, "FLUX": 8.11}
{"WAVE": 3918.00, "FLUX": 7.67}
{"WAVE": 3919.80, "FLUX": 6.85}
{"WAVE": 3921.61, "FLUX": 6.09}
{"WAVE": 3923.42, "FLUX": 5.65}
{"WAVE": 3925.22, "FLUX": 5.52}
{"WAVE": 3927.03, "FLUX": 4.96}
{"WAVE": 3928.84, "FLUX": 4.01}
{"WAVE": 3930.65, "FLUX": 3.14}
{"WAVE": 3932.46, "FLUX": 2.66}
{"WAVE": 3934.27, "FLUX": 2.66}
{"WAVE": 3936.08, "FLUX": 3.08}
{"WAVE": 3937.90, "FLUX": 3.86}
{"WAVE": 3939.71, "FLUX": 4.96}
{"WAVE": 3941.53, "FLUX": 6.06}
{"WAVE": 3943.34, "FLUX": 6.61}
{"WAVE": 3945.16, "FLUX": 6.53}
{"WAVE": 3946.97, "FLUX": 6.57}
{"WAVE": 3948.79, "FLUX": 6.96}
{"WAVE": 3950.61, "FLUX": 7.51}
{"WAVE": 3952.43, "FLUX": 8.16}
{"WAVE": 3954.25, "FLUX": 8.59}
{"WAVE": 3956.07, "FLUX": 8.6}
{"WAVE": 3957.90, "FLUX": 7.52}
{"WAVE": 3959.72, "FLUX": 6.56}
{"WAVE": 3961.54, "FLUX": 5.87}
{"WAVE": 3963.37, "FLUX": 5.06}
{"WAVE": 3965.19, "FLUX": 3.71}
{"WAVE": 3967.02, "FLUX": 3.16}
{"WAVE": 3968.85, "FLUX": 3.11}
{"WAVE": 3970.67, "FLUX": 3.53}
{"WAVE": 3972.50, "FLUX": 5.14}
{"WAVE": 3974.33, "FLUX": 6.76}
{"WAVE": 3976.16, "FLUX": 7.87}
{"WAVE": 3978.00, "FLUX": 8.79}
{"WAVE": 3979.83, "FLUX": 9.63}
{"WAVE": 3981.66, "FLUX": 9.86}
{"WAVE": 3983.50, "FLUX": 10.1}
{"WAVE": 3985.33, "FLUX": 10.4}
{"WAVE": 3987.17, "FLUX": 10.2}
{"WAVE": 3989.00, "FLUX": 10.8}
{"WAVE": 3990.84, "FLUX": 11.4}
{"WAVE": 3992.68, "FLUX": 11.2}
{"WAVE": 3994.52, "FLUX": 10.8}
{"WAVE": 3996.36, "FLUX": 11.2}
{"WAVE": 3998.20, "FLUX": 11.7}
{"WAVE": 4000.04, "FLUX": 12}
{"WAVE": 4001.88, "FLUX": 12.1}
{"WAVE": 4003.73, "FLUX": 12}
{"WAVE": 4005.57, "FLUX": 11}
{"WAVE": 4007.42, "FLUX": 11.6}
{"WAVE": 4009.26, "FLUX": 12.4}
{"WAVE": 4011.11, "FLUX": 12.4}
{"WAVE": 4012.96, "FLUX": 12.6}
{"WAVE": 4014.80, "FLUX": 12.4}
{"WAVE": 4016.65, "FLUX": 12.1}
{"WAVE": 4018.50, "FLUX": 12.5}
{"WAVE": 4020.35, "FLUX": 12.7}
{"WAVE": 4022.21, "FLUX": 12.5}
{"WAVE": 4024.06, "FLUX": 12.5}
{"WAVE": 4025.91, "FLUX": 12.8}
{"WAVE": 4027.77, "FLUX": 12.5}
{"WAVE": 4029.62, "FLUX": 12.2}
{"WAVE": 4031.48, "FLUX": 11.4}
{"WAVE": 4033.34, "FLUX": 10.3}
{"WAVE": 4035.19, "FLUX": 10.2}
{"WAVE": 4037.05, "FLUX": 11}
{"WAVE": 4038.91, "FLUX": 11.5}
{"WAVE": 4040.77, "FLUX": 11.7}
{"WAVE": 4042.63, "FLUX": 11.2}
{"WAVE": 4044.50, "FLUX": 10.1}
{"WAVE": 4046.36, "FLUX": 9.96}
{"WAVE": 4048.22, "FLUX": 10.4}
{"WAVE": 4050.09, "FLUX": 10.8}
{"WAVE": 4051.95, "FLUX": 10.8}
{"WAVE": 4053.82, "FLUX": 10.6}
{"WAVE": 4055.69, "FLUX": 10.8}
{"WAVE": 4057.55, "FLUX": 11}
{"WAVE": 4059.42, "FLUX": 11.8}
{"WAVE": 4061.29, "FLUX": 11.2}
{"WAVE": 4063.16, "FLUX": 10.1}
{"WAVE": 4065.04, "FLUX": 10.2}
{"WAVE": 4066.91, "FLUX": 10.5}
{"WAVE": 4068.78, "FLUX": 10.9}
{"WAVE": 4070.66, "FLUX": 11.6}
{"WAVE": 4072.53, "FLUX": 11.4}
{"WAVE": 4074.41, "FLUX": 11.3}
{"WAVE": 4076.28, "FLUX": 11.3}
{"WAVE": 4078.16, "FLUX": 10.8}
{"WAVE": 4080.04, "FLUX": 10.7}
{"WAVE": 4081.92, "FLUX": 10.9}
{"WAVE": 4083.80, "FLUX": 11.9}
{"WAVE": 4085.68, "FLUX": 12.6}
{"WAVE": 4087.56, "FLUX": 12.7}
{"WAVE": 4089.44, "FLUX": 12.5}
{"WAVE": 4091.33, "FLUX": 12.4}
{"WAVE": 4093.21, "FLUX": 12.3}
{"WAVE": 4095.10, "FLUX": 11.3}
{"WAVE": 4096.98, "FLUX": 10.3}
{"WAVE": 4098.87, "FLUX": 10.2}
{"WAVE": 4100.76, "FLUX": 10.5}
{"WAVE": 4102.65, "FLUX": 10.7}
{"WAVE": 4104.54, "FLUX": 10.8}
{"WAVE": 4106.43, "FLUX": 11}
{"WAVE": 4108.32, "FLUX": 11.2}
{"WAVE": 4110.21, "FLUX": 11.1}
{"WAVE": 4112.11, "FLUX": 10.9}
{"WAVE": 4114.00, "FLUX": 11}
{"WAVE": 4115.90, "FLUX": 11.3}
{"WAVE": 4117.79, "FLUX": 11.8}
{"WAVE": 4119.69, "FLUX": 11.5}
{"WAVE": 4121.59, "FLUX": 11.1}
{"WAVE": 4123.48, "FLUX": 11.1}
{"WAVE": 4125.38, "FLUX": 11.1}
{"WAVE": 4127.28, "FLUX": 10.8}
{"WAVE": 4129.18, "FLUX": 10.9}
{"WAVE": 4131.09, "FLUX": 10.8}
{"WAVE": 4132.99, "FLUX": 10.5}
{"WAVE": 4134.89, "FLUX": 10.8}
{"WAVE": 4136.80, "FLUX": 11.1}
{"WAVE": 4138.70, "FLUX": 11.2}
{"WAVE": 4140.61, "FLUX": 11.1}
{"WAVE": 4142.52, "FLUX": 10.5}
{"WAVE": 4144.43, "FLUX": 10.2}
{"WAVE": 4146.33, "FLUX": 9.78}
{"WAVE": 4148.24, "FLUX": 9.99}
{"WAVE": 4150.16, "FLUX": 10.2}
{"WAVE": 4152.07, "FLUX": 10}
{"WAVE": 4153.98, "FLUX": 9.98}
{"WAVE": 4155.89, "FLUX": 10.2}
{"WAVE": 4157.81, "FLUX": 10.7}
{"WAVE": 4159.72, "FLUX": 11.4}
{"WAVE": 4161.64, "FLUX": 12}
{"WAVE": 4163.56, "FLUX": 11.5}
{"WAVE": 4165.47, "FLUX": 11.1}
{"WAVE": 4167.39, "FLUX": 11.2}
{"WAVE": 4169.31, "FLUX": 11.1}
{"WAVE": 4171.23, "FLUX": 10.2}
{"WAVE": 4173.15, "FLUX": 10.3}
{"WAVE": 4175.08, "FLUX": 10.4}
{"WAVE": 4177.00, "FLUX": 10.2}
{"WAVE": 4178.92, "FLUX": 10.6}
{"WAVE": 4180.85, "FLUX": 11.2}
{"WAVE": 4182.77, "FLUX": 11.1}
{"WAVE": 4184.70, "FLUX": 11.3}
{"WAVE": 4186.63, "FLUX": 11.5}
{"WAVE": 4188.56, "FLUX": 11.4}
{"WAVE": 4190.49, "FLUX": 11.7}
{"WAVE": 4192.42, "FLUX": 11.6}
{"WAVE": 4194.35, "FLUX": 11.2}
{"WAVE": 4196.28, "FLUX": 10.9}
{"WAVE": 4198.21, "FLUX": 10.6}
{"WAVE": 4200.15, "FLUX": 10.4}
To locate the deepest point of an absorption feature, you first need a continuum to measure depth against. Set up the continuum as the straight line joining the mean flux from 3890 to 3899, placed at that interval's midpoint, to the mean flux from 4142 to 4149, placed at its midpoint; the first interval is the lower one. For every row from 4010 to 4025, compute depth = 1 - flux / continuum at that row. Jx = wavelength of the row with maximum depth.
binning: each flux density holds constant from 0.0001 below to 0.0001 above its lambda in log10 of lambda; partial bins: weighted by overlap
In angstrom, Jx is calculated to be 4016.65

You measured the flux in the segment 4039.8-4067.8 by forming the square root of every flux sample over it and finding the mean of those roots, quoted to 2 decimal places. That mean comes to 3.28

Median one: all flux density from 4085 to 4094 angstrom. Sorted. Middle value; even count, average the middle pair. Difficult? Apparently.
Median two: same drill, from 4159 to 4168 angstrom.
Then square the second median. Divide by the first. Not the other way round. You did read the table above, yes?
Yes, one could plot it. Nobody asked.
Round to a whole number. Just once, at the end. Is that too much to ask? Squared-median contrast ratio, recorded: 10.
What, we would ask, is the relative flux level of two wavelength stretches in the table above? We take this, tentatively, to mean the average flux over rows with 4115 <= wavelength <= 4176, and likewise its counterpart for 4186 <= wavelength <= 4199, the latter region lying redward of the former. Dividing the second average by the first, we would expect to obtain 1.04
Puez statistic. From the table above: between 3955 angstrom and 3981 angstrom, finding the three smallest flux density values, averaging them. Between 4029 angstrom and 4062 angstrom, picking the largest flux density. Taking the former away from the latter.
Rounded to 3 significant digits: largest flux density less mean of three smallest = 8.93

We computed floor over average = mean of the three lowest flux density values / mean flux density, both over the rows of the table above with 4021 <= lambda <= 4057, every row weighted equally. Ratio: 0.90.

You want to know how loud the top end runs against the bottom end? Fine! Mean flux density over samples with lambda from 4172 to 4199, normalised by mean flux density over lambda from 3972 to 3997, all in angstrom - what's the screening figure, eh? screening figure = 1.1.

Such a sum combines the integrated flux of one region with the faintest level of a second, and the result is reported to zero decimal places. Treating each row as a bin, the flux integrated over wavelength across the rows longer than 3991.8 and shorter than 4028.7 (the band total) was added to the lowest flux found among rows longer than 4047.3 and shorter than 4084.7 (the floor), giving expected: 455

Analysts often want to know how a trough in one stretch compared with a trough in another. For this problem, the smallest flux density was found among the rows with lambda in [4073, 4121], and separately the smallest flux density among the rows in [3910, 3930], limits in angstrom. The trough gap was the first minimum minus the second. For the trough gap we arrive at 6.2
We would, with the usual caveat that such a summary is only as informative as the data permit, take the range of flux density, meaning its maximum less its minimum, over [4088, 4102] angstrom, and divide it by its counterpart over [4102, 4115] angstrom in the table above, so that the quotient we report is 4.6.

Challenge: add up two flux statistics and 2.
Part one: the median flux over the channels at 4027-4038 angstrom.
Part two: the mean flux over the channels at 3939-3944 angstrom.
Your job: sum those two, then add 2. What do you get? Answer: 19.1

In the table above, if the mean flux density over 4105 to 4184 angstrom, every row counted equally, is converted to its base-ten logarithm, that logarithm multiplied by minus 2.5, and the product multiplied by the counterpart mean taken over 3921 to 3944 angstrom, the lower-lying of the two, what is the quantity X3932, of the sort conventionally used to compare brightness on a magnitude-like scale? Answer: -12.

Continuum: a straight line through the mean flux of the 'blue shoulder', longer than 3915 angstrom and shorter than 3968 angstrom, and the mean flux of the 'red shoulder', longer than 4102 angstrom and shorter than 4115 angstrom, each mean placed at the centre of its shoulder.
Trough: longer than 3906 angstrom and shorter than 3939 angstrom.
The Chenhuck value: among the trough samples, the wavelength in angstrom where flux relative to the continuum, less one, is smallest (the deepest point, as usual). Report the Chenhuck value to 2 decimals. 3934.27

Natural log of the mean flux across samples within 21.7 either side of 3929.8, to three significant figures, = 1.76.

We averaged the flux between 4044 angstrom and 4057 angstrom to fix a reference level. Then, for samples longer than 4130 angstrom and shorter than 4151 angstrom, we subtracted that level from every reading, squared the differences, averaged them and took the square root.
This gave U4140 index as 0.46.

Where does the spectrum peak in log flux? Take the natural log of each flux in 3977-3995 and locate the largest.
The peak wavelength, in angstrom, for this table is 3990.84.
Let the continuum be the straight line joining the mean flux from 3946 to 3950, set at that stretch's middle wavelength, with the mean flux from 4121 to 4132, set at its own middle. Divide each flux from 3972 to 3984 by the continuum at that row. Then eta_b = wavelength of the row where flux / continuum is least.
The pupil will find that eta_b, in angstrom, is 3972.50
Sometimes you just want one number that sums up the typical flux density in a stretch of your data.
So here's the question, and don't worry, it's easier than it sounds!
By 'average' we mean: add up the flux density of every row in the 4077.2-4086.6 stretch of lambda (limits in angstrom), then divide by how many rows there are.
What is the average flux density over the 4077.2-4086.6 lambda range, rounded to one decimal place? 11.4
